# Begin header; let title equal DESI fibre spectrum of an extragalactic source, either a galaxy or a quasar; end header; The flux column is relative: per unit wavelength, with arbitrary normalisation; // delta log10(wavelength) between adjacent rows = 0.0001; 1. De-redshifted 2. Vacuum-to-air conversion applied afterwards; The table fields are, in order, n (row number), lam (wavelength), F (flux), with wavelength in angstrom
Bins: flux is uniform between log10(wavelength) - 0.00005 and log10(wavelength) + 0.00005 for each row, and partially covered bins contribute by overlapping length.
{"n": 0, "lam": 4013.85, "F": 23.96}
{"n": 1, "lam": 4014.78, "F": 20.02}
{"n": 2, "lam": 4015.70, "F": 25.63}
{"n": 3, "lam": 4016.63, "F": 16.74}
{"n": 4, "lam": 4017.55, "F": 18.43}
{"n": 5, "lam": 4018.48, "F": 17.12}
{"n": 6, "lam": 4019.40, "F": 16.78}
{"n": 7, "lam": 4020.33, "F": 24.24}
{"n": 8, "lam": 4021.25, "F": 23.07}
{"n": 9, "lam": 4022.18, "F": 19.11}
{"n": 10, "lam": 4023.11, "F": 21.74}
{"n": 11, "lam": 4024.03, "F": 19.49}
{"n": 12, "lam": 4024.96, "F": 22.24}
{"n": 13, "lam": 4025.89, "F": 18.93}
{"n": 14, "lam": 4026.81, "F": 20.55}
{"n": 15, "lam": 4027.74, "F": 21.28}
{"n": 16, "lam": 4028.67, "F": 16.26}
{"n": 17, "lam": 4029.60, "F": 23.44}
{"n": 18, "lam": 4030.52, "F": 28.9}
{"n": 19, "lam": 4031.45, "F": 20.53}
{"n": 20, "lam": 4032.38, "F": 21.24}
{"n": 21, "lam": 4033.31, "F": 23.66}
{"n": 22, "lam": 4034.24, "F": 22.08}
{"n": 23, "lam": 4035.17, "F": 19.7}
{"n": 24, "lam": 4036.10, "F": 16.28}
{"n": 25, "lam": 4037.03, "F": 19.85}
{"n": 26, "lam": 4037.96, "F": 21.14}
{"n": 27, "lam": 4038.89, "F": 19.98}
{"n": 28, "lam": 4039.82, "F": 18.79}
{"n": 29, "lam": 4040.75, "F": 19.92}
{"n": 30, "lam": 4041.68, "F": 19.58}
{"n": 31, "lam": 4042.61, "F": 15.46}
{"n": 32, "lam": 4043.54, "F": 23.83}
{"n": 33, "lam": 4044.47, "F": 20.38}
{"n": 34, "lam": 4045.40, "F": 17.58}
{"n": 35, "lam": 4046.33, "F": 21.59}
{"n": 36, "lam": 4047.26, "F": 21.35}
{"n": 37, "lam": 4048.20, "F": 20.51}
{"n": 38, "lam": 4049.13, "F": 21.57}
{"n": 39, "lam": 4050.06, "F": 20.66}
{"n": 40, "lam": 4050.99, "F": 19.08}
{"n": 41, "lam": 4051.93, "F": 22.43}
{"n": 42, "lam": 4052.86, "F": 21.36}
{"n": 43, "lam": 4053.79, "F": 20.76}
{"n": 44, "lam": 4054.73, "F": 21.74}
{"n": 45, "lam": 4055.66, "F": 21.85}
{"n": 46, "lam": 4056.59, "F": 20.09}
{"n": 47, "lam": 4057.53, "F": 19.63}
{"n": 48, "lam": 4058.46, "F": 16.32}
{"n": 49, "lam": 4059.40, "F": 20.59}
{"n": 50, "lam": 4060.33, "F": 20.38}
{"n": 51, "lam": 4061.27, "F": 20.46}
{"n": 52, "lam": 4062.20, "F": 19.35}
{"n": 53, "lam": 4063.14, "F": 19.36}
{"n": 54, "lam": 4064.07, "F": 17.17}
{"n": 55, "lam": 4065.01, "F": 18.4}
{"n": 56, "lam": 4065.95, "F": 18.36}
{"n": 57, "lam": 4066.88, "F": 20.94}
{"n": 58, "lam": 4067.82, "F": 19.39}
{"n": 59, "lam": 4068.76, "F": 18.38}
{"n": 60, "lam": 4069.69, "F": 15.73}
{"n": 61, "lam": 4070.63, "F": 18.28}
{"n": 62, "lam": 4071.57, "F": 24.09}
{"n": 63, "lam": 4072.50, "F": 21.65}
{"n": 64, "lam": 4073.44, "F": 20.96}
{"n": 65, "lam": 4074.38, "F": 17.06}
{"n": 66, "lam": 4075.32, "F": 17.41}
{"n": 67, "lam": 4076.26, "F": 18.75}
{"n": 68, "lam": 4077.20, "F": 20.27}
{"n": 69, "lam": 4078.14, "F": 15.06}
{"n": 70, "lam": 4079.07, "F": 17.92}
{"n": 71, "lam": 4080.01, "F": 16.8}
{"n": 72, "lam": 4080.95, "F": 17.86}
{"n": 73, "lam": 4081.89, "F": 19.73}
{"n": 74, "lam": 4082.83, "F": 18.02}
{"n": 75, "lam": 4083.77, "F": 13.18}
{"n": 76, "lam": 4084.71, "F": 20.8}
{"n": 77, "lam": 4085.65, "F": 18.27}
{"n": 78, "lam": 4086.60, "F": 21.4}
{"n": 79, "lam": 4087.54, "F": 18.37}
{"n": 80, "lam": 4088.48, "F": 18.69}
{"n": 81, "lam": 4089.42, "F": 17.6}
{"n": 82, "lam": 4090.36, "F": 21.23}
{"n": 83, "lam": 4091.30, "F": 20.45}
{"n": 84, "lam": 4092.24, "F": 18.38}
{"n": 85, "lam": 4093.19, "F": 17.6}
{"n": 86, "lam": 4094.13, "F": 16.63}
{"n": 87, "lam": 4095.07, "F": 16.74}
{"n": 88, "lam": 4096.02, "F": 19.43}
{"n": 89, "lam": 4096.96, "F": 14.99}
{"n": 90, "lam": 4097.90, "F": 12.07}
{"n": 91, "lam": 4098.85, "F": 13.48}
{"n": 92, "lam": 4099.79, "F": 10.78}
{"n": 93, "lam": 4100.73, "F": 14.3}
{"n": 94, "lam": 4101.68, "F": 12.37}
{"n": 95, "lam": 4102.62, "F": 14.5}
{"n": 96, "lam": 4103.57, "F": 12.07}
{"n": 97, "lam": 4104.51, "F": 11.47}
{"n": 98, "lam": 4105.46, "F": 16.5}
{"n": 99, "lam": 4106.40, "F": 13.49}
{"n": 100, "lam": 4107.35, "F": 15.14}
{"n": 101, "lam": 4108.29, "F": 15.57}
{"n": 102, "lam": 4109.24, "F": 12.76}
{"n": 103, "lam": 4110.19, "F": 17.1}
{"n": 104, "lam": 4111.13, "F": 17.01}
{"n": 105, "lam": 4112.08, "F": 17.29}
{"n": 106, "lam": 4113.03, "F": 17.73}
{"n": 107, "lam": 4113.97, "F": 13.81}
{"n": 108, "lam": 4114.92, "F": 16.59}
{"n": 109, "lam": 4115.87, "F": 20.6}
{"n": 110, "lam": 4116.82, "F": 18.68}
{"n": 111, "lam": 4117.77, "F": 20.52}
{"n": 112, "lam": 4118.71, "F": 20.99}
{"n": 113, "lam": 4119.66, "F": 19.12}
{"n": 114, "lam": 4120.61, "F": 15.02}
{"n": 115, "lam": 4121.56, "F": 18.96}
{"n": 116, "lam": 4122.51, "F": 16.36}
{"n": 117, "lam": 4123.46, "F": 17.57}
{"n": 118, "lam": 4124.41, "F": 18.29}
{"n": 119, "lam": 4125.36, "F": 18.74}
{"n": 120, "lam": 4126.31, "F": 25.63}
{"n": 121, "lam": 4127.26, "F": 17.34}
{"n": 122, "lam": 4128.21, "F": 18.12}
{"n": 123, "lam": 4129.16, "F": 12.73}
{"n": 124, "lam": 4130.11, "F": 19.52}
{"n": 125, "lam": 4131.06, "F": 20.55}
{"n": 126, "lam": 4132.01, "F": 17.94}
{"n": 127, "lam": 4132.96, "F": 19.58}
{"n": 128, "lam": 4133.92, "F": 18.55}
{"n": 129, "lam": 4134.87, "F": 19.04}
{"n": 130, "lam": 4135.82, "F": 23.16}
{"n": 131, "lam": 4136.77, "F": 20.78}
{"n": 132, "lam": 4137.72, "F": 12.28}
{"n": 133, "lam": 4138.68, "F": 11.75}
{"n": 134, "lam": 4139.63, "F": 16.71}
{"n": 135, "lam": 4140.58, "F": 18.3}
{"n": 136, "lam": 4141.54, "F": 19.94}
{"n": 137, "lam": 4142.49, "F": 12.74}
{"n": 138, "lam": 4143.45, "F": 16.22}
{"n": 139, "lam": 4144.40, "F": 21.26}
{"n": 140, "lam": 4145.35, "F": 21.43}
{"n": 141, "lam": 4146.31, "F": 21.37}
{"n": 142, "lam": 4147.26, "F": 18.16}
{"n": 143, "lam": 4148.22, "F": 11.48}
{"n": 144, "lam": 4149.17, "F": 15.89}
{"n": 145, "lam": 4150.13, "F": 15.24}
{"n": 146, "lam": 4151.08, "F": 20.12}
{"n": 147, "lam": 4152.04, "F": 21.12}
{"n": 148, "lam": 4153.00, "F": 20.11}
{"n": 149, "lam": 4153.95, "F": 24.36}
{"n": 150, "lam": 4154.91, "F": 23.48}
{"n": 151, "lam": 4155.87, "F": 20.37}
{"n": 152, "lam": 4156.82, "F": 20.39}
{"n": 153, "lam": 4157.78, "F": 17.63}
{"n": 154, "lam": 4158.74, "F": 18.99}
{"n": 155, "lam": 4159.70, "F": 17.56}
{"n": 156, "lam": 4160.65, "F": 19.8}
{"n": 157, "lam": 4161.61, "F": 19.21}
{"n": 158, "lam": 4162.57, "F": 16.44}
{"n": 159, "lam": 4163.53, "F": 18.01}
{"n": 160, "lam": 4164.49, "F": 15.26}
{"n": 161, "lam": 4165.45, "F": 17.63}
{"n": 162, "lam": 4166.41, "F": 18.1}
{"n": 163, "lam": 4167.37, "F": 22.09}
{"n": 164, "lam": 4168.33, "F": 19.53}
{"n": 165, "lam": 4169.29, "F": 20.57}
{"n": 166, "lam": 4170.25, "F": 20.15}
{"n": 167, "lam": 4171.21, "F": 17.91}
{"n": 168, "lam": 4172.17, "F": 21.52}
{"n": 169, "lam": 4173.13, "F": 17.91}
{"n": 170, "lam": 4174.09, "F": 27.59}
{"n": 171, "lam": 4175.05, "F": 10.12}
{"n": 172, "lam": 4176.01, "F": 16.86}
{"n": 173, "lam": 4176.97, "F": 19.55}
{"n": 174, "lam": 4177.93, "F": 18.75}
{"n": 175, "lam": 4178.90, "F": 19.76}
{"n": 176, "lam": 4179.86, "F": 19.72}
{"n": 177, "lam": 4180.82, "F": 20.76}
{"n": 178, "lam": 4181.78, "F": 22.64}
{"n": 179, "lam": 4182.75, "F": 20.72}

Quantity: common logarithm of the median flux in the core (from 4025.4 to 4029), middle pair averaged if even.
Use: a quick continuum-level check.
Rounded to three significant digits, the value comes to 1.30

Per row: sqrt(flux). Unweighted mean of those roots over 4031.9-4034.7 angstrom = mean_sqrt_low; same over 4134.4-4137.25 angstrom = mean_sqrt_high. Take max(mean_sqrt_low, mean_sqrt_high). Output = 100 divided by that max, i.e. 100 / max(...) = 21.2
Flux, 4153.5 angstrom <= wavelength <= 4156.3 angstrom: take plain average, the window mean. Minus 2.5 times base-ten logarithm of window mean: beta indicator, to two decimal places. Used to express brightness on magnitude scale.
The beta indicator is -3.39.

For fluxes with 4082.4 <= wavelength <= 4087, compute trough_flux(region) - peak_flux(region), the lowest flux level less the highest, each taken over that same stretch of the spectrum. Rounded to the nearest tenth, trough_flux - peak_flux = -8.2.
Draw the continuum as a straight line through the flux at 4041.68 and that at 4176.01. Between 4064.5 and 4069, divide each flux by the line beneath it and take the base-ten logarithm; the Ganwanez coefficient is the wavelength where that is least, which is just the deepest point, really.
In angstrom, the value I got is 4065.95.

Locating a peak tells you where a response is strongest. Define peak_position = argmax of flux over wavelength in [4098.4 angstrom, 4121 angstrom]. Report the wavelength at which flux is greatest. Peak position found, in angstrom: 4118.71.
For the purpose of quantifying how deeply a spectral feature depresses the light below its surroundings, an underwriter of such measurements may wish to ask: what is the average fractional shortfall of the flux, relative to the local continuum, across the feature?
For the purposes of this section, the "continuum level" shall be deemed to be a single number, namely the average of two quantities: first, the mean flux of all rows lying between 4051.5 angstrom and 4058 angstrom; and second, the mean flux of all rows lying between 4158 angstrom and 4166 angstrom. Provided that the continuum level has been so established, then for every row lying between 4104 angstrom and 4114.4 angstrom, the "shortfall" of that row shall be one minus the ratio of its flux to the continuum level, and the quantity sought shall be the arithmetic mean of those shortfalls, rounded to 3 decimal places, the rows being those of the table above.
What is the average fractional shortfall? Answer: 0.217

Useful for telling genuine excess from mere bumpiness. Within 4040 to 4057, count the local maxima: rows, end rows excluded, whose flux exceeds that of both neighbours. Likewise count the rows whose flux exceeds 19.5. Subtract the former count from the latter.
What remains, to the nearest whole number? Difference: 10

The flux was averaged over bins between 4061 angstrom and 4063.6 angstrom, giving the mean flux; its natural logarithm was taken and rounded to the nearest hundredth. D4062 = 2.98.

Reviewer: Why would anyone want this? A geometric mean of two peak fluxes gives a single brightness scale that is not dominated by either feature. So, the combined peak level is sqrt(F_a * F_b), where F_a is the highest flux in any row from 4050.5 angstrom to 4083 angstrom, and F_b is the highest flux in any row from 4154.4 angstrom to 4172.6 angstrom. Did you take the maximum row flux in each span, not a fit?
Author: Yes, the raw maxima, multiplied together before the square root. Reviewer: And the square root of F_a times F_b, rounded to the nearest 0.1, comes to 23.8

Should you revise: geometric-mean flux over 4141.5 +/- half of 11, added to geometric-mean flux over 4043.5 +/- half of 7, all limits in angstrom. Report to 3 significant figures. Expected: 36.7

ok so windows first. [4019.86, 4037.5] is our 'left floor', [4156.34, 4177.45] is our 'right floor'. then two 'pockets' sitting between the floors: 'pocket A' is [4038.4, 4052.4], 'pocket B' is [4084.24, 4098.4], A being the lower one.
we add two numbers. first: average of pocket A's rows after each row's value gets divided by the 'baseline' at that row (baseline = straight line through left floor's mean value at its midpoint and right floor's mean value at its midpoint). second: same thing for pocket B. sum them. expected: 1.870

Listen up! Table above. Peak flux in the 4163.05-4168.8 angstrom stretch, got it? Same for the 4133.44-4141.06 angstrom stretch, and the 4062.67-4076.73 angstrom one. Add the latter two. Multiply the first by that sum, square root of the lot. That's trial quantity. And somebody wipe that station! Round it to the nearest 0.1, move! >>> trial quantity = 32.3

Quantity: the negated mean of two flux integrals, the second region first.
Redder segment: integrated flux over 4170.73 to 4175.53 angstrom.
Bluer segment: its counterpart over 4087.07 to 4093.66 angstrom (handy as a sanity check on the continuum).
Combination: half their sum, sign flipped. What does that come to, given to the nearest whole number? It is -108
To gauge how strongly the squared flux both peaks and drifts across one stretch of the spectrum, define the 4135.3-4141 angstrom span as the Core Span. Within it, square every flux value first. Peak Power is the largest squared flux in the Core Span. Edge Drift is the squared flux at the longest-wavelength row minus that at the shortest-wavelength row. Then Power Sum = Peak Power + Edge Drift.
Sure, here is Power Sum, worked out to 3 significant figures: 335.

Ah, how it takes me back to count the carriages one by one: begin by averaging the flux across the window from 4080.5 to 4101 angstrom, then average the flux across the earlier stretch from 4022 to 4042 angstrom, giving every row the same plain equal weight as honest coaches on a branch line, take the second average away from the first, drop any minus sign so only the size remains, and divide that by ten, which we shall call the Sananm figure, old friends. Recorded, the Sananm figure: 0.34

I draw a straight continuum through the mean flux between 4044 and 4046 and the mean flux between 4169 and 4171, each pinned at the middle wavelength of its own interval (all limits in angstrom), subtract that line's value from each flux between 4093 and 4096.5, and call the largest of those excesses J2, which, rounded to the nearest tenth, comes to -0.1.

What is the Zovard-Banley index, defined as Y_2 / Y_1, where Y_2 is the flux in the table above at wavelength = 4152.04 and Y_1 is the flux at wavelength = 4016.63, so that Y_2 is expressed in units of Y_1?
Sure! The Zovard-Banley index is 1.3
